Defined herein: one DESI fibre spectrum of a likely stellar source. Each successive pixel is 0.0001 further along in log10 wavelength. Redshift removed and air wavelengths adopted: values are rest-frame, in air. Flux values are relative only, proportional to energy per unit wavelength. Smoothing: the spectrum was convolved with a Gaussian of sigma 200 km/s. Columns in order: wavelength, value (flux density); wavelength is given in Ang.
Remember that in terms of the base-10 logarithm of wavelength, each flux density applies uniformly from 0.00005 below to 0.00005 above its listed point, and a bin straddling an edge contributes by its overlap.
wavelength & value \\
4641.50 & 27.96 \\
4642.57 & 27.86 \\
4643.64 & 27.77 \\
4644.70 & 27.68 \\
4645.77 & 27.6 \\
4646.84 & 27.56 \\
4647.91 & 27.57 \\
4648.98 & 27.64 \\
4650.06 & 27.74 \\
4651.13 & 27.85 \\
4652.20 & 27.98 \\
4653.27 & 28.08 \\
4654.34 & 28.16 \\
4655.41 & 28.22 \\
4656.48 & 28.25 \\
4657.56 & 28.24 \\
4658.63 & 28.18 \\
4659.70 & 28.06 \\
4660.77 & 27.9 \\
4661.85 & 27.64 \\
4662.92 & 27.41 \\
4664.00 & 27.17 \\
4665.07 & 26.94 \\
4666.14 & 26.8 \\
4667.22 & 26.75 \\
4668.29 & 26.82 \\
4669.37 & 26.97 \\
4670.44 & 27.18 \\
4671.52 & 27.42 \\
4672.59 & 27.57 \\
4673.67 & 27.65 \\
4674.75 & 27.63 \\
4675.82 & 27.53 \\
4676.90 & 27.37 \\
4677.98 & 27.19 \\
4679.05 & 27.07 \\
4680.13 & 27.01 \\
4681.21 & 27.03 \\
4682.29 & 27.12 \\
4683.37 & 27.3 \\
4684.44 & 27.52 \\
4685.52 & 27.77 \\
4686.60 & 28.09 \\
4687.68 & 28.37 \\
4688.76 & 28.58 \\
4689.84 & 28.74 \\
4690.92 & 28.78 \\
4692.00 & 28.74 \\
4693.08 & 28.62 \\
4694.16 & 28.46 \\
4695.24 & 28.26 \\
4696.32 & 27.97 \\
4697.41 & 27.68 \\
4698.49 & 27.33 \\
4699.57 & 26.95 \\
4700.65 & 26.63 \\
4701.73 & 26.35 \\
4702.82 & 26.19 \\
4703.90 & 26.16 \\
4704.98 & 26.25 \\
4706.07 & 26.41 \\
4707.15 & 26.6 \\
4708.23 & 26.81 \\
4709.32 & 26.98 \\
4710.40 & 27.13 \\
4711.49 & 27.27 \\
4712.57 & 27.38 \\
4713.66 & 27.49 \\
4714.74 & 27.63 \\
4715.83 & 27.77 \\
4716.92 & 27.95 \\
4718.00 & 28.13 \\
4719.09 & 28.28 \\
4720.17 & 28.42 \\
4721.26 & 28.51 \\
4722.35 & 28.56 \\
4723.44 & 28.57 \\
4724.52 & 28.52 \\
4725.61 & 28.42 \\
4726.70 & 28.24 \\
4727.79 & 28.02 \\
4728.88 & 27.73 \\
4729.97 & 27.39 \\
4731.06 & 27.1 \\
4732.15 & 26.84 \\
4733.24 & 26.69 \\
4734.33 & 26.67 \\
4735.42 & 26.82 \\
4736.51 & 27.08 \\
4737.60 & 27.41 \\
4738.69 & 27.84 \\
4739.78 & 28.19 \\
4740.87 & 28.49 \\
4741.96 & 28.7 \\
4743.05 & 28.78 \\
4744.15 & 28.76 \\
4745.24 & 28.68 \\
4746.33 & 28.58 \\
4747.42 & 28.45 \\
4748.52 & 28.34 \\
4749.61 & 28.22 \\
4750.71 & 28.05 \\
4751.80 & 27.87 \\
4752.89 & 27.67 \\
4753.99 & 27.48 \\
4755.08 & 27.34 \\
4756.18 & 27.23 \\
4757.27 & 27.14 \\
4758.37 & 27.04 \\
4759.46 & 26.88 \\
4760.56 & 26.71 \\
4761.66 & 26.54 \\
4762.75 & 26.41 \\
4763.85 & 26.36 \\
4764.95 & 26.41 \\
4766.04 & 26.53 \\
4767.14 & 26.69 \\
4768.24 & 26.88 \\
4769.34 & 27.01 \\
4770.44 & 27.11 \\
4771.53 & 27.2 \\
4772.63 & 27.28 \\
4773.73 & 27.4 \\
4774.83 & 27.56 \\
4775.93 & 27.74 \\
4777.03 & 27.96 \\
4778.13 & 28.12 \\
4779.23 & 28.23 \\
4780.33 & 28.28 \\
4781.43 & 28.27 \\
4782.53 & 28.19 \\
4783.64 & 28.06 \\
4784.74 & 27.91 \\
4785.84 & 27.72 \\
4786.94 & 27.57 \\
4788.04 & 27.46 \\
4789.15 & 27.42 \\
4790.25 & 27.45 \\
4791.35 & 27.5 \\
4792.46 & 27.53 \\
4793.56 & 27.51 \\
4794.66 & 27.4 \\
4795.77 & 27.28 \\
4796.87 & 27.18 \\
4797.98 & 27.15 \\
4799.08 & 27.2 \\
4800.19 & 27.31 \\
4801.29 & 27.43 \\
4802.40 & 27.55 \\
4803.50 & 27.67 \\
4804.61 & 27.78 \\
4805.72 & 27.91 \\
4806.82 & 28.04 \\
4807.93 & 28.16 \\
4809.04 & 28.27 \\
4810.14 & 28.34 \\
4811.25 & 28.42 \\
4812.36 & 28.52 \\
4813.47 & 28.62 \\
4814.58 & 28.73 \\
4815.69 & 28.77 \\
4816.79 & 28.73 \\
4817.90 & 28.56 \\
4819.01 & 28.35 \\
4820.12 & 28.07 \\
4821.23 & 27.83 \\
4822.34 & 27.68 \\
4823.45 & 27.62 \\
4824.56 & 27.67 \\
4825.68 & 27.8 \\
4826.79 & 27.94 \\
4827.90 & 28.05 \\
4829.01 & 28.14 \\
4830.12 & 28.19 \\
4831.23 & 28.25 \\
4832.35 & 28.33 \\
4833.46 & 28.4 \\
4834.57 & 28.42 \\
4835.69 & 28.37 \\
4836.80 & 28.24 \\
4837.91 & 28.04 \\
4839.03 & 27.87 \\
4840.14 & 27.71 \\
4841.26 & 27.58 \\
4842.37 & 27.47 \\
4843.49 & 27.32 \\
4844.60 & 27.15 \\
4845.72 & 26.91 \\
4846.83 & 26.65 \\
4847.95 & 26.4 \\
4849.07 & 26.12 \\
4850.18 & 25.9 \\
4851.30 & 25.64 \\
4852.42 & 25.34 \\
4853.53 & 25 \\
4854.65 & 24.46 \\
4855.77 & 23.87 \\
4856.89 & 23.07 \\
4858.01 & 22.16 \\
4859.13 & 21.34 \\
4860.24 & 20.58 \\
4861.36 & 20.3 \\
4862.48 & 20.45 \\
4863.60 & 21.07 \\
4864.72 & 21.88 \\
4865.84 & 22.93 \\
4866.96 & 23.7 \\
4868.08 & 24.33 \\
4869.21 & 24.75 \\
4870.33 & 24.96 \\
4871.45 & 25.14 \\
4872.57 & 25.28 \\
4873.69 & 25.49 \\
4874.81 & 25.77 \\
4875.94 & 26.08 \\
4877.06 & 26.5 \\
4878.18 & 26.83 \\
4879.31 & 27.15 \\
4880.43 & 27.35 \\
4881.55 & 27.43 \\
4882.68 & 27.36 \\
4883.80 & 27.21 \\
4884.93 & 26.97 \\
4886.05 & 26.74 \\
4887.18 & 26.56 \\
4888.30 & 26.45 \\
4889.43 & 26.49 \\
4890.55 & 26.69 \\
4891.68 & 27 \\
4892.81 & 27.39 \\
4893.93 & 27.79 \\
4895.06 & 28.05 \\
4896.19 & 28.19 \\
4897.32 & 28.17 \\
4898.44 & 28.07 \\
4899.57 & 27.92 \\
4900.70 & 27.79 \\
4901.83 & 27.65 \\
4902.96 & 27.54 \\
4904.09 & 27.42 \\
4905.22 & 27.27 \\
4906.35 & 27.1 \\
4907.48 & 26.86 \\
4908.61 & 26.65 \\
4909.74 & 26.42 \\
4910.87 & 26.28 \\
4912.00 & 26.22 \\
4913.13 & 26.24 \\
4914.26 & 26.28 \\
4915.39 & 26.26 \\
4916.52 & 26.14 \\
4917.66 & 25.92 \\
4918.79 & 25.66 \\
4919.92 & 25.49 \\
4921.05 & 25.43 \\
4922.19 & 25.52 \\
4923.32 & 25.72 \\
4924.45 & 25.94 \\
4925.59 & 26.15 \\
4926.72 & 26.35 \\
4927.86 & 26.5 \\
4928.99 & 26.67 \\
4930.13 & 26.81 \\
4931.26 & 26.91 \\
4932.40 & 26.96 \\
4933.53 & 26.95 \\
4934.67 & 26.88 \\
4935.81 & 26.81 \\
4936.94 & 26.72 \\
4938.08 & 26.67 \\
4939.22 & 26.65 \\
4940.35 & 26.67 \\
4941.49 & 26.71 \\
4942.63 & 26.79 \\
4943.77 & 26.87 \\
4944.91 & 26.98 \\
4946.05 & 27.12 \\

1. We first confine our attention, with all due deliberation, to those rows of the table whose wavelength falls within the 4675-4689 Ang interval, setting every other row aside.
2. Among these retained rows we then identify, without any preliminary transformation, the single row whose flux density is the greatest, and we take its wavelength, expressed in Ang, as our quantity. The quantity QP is 4688.76 Ang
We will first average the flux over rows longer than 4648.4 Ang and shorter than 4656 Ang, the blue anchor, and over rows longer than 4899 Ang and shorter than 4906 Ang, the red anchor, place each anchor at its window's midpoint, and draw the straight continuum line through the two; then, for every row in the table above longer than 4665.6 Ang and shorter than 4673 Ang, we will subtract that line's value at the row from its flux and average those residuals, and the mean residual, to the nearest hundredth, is -0.86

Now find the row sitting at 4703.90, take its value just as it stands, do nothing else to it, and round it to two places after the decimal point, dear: 26.16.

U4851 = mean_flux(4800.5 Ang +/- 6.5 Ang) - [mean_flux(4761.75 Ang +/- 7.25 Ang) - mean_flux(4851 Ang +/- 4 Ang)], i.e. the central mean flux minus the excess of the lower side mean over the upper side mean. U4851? 26.3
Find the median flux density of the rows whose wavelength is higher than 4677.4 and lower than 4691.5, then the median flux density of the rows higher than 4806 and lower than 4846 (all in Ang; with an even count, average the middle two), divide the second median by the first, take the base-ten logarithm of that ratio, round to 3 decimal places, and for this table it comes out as 0.010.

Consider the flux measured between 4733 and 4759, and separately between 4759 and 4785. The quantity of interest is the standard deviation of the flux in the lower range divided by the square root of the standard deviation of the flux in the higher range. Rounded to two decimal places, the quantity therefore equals 0.85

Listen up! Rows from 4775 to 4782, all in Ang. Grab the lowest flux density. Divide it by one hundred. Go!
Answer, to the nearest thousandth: 0.277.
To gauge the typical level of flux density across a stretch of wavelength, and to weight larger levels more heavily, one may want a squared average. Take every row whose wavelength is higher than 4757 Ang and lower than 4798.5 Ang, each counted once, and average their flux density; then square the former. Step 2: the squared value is 748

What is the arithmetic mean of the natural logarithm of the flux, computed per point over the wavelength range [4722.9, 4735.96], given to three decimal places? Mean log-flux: 3.317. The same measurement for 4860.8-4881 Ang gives 3.192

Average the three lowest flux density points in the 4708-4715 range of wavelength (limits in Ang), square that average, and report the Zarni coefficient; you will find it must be 728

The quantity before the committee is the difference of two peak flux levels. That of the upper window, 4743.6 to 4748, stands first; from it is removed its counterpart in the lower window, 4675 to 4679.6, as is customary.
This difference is 1.2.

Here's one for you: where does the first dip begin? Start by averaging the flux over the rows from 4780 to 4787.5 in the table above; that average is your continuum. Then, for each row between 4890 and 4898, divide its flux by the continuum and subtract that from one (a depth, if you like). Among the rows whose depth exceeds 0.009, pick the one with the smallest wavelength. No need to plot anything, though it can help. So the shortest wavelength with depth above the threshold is 4890.55 Ang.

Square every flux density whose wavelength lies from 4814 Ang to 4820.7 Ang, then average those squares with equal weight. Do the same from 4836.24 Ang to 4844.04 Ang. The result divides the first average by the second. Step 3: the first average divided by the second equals 1.06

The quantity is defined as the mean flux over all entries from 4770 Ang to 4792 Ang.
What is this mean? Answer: 27.7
